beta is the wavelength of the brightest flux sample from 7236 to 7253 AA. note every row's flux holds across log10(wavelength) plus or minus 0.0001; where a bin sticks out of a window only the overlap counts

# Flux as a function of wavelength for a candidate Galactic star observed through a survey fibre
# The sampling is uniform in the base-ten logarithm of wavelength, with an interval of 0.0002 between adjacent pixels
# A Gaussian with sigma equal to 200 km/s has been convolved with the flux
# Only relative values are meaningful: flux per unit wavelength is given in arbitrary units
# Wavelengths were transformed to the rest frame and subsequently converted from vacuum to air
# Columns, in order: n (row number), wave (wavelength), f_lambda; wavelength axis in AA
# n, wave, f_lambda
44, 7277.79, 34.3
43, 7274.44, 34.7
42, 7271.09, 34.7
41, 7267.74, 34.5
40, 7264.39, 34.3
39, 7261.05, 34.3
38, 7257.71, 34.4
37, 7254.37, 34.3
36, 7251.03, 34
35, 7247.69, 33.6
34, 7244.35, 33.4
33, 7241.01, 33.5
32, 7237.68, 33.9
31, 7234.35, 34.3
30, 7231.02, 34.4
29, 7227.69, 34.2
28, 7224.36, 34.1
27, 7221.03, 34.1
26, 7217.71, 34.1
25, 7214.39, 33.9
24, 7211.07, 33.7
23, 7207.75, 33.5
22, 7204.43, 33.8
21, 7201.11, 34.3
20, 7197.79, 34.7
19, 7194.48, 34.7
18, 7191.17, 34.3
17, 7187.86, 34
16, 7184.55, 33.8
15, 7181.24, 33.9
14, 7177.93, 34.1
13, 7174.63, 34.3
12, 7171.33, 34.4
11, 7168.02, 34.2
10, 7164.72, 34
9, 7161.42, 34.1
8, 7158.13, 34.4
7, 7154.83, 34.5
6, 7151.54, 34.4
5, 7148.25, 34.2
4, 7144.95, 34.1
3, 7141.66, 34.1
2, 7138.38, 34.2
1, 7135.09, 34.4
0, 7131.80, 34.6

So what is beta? 7251.03 AA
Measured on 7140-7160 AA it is 7154.83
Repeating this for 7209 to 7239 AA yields 7231.02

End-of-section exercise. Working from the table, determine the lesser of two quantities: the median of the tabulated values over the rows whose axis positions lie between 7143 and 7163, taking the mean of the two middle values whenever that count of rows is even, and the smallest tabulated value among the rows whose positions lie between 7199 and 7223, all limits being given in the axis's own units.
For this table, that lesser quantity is 33.5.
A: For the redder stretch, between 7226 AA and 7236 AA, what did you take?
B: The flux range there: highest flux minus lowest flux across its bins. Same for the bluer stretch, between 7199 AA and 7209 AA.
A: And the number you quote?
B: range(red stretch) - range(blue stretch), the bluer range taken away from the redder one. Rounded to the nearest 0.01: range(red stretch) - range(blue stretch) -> -0.60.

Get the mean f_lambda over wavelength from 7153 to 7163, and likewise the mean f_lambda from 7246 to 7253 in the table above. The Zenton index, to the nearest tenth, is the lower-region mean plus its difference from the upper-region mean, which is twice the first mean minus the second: 34.9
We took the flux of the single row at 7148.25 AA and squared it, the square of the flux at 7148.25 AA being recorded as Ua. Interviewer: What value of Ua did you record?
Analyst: 1170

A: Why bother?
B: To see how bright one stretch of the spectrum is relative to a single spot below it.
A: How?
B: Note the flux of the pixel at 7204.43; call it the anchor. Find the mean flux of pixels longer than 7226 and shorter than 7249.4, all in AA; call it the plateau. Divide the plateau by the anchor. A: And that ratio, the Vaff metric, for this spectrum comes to 1.00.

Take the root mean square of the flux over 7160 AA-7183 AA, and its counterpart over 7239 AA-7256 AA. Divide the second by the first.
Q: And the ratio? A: 0.99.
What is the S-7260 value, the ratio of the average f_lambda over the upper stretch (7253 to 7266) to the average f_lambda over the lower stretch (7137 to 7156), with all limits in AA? 1.00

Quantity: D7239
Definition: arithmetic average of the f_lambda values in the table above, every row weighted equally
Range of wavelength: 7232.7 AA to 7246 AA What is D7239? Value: 33.8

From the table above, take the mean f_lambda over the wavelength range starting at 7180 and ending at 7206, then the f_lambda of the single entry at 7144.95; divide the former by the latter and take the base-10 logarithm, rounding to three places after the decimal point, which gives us 0.001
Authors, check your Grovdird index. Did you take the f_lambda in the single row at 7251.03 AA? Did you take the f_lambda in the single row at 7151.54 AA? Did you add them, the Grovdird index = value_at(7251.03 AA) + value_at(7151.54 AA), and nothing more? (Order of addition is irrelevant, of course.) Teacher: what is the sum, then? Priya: 68.4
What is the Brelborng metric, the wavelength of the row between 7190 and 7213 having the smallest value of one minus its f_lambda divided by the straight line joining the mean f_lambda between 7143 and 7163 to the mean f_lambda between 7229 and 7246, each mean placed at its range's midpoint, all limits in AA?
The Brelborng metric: 7197.79 AA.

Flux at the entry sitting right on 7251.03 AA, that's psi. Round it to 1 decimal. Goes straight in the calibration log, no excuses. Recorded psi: 34.0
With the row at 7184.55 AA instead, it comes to 33.8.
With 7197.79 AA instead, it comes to 34.7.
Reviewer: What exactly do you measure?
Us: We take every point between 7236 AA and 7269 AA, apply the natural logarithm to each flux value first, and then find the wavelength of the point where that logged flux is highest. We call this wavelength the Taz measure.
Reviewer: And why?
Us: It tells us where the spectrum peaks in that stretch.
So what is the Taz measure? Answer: 7267.74 AA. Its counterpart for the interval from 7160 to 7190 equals 7171.33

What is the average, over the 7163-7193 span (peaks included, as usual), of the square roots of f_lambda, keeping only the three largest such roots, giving 5.86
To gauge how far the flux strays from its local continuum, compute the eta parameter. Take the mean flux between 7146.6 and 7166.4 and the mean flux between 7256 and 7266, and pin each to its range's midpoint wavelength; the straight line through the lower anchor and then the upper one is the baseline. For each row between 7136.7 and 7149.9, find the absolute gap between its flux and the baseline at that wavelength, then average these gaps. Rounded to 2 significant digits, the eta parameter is 0.11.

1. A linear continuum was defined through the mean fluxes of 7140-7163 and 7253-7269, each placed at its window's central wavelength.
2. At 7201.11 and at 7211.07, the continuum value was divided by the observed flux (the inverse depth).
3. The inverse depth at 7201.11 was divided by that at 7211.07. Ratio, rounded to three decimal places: 0.982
